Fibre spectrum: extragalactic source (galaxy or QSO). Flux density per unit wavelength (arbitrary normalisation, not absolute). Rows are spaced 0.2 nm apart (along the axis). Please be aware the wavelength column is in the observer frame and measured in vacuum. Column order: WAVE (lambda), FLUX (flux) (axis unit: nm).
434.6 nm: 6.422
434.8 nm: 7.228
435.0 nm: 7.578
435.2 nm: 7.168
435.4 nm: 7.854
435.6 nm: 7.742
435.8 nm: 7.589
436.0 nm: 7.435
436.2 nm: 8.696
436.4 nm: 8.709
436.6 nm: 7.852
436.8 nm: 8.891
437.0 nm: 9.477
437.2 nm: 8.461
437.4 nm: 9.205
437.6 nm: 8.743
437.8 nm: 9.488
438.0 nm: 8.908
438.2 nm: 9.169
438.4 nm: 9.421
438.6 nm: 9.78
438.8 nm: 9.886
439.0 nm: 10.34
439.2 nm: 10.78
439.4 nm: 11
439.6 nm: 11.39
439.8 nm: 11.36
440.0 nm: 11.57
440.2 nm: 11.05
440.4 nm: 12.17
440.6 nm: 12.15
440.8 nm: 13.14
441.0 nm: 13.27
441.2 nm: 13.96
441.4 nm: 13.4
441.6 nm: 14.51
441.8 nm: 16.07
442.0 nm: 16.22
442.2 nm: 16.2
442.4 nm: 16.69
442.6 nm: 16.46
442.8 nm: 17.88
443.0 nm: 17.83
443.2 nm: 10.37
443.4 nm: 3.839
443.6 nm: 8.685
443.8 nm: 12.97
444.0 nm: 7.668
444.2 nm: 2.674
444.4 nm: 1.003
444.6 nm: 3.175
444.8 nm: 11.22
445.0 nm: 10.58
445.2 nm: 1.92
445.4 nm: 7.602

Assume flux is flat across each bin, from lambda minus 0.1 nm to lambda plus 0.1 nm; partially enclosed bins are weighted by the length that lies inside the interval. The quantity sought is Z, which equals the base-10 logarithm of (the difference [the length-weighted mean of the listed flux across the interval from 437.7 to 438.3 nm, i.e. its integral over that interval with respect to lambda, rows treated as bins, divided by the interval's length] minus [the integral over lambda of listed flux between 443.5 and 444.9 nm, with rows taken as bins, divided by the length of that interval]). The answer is 0.38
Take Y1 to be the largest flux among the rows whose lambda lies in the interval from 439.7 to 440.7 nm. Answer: 12.17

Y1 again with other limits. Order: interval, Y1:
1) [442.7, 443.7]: 17.88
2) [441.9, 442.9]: 17.88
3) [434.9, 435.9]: 7.854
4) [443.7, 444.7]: 12.97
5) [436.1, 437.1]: 9.477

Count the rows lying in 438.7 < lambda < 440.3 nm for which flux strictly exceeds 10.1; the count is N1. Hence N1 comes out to 7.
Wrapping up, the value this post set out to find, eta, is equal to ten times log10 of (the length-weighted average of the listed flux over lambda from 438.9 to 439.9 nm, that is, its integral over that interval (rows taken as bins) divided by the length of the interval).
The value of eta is 10.4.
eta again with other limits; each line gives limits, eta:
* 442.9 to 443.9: 10.3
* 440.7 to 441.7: 11.4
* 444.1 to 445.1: 7.6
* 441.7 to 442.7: 12.1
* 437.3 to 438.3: 9.6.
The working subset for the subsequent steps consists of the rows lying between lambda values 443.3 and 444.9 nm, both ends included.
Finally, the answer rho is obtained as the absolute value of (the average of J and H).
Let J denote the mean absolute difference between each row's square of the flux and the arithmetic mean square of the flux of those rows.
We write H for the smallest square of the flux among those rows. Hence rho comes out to 25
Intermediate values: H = 1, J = 49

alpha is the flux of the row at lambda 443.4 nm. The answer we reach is 3.839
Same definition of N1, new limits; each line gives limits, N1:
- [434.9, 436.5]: 0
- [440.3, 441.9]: 8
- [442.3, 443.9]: 6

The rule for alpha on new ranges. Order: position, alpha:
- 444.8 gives 11.22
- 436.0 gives 7.435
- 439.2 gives 10.78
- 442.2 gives 16.2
